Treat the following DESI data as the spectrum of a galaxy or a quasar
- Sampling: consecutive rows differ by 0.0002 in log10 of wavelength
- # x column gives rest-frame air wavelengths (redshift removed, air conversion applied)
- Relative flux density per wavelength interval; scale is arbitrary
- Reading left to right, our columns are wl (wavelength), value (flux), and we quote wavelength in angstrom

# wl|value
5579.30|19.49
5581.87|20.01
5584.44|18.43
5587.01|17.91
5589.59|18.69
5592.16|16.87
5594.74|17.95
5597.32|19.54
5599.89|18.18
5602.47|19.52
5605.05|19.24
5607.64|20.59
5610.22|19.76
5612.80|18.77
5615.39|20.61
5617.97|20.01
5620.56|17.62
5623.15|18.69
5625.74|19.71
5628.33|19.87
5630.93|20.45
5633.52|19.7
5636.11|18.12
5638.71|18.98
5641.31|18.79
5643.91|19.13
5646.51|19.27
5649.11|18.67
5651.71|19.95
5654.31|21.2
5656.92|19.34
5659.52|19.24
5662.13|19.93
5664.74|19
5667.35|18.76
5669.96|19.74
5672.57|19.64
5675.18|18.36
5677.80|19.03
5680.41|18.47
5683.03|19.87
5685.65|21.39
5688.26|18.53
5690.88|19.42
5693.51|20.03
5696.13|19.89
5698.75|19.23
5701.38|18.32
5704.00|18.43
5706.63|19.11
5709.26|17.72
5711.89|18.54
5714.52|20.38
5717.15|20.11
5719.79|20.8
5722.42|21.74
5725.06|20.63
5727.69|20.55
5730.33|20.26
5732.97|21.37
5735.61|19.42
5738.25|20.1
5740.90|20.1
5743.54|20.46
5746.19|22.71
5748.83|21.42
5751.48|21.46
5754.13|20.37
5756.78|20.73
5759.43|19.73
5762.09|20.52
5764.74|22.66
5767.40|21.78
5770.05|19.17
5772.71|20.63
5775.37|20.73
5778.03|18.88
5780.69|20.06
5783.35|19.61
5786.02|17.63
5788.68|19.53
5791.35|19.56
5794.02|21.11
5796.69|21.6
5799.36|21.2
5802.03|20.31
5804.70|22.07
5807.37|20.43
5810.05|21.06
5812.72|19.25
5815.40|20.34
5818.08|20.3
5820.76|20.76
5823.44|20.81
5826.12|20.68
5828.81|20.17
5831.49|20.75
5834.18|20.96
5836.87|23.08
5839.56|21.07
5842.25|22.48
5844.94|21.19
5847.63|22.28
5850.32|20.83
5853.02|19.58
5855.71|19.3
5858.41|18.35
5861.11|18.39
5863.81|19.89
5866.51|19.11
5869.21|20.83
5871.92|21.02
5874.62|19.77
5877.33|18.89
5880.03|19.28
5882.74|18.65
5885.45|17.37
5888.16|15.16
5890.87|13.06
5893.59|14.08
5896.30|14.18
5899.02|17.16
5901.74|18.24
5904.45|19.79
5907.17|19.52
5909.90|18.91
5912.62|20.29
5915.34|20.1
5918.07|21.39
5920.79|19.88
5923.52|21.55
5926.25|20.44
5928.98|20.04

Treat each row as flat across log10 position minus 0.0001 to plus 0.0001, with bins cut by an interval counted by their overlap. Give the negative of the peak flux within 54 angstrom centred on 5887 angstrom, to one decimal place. -21.0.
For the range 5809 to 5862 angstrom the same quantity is -23.1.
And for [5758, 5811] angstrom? -22.7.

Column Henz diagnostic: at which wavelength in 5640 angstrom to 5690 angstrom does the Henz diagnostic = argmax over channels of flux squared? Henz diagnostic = 5685.65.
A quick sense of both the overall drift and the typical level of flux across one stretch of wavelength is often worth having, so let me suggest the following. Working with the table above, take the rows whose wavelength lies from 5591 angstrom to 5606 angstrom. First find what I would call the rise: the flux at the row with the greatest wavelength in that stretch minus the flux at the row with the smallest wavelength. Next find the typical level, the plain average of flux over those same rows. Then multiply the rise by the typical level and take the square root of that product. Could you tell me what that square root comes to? 6.6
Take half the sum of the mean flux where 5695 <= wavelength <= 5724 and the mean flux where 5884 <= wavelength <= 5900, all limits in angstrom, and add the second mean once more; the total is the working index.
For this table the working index 32.5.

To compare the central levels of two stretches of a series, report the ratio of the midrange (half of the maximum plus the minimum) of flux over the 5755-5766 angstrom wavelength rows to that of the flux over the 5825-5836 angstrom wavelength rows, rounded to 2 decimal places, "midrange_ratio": 1.03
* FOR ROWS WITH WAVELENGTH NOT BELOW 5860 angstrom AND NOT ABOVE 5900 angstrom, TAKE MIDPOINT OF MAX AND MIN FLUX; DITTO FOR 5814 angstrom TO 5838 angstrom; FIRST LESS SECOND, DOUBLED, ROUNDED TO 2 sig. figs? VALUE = -9.2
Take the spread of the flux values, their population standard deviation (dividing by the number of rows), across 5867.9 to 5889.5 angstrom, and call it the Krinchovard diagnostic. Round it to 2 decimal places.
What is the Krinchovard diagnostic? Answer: 1.79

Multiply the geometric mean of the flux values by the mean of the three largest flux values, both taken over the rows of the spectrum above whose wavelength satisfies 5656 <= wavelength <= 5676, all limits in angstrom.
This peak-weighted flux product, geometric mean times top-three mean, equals 380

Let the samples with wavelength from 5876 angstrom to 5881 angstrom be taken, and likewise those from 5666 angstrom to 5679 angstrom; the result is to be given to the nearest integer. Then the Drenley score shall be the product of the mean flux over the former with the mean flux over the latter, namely 365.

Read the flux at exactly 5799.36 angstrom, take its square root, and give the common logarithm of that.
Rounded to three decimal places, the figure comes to 0.663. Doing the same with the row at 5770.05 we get 0.641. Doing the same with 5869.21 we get 0.659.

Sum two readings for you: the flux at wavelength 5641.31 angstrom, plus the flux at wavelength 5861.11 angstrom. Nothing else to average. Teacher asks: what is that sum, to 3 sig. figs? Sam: 37.2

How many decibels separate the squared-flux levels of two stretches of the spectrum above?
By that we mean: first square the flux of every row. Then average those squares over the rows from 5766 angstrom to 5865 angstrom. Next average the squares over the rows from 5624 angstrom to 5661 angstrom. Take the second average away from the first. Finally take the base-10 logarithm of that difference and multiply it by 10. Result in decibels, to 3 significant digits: 16.0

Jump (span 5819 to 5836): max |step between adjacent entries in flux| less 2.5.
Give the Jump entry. -1.9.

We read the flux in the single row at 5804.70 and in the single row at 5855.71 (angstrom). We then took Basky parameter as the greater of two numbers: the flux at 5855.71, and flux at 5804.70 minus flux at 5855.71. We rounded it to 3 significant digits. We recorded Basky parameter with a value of 19.3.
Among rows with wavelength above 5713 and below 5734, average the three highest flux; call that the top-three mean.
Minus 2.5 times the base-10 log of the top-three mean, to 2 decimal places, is -3.32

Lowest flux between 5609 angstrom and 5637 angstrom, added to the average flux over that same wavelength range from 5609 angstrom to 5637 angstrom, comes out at 37.0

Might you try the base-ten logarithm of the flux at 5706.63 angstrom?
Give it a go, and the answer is 1.28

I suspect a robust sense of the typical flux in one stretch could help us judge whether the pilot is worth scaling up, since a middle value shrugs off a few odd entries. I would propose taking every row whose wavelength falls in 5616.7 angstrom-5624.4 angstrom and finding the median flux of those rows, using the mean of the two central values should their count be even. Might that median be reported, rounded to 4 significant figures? 18.69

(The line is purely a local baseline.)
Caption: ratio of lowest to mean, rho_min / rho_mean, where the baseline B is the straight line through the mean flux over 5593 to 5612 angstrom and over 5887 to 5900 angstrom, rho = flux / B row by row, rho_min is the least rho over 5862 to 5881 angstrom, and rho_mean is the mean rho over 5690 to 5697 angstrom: 1.14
